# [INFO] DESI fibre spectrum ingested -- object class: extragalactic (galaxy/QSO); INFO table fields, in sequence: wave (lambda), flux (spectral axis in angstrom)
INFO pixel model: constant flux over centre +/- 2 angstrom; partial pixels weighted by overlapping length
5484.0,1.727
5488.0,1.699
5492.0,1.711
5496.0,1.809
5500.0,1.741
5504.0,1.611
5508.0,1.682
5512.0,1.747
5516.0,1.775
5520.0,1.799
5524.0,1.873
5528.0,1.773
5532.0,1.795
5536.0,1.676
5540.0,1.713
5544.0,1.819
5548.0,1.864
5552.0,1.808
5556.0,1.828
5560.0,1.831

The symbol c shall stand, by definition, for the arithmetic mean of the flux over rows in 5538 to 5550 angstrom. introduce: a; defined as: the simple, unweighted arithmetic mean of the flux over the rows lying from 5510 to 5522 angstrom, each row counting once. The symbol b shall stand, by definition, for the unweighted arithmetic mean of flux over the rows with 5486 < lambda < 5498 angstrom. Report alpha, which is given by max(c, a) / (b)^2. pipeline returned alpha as 0.594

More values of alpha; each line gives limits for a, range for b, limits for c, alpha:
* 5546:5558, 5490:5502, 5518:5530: 0.596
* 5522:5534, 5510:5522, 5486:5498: 0.577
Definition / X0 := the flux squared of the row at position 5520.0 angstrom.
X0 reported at 3.2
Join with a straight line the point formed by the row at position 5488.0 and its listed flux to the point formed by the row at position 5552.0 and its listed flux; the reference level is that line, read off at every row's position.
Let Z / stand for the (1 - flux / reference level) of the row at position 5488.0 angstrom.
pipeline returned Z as 0.00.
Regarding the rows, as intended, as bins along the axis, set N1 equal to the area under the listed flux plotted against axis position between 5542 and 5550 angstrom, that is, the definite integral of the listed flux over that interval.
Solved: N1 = 14.73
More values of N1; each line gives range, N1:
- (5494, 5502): 14.20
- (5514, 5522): 14.30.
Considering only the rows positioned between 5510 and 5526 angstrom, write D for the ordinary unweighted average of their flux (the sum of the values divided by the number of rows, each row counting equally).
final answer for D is 1.80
